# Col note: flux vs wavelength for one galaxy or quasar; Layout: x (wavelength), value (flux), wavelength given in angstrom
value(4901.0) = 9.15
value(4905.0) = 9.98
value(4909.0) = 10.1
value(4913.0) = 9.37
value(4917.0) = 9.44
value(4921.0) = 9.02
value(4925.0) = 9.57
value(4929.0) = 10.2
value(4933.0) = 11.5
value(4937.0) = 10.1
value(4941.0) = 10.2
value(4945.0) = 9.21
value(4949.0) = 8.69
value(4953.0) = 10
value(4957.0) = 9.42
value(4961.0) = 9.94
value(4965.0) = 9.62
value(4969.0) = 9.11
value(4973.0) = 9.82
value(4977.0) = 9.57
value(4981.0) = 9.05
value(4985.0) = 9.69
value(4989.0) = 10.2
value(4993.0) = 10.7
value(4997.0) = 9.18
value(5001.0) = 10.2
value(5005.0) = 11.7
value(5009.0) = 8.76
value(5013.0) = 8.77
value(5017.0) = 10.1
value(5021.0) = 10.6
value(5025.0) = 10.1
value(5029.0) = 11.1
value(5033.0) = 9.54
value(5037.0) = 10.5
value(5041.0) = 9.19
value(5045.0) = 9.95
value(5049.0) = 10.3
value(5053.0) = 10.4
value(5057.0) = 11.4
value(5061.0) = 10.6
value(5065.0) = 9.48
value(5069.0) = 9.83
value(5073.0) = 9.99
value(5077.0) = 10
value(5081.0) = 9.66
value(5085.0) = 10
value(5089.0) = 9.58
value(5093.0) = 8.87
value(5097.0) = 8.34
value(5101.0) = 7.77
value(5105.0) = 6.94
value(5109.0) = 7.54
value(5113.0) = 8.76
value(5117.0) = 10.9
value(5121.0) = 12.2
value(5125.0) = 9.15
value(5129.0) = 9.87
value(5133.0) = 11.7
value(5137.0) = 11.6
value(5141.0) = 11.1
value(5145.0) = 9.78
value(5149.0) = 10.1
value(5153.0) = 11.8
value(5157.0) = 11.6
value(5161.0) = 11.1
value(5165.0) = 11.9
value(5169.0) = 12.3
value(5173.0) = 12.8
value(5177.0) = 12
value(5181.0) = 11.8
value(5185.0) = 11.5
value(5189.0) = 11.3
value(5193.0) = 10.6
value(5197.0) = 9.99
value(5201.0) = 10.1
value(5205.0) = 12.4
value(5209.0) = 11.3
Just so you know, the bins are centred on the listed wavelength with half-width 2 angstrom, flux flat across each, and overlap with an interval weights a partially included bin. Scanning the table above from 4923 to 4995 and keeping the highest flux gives 11.5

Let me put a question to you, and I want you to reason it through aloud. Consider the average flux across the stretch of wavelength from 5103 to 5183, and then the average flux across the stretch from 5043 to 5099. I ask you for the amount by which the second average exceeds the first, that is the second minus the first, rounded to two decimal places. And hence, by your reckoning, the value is -0.86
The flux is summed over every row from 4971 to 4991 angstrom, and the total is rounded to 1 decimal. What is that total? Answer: 48.3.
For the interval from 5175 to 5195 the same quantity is 57.2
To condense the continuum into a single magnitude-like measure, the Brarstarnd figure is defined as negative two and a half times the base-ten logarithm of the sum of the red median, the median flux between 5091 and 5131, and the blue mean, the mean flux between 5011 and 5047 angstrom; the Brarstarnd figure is -3.19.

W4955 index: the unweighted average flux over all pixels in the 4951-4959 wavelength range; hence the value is 9.7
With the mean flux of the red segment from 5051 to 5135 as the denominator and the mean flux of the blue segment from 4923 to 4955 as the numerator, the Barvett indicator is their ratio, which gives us 1.03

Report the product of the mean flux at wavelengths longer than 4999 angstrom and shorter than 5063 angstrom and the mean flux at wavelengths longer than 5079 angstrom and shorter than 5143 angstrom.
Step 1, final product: 98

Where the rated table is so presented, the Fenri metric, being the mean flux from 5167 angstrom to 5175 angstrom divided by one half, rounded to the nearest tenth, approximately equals 25.1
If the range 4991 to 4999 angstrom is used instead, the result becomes 19.9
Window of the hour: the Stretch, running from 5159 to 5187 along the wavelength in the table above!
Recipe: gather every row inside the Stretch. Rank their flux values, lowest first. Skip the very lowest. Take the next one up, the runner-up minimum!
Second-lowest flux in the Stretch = 11.5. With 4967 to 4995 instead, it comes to 9.11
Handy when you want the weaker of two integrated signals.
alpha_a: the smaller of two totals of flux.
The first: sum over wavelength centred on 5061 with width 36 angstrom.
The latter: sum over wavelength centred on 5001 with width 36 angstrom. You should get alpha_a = 89.3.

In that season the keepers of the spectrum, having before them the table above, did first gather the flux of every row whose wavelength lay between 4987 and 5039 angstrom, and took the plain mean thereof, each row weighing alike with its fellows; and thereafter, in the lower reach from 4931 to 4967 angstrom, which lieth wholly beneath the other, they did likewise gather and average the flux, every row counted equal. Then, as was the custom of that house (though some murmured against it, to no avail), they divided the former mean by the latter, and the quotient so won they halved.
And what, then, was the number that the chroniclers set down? 0.513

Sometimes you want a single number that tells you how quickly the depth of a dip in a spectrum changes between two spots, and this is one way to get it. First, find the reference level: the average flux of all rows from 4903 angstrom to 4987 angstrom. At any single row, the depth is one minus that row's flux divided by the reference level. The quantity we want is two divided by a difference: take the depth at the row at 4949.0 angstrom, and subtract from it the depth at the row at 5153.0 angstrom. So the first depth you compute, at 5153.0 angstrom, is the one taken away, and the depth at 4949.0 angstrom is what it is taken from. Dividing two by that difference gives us 6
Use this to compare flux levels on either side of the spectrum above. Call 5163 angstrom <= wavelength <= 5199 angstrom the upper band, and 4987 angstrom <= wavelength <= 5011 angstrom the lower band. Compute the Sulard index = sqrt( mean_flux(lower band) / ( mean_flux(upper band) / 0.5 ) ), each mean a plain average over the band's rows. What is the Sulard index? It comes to 0.661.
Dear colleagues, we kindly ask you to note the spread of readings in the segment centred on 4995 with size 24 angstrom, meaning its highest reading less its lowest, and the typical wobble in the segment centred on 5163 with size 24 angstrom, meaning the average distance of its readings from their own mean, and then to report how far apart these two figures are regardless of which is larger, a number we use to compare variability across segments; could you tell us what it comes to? 2.1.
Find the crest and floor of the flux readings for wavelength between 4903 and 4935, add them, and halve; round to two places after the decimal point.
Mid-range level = 10.26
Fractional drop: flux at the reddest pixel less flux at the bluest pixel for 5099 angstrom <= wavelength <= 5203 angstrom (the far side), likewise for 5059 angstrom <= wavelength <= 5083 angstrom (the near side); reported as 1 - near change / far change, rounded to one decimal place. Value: 1.4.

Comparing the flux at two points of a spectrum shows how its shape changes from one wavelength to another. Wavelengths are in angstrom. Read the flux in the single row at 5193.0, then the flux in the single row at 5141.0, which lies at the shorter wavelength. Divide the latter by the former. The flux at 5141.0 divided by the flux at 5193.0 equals 1.05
